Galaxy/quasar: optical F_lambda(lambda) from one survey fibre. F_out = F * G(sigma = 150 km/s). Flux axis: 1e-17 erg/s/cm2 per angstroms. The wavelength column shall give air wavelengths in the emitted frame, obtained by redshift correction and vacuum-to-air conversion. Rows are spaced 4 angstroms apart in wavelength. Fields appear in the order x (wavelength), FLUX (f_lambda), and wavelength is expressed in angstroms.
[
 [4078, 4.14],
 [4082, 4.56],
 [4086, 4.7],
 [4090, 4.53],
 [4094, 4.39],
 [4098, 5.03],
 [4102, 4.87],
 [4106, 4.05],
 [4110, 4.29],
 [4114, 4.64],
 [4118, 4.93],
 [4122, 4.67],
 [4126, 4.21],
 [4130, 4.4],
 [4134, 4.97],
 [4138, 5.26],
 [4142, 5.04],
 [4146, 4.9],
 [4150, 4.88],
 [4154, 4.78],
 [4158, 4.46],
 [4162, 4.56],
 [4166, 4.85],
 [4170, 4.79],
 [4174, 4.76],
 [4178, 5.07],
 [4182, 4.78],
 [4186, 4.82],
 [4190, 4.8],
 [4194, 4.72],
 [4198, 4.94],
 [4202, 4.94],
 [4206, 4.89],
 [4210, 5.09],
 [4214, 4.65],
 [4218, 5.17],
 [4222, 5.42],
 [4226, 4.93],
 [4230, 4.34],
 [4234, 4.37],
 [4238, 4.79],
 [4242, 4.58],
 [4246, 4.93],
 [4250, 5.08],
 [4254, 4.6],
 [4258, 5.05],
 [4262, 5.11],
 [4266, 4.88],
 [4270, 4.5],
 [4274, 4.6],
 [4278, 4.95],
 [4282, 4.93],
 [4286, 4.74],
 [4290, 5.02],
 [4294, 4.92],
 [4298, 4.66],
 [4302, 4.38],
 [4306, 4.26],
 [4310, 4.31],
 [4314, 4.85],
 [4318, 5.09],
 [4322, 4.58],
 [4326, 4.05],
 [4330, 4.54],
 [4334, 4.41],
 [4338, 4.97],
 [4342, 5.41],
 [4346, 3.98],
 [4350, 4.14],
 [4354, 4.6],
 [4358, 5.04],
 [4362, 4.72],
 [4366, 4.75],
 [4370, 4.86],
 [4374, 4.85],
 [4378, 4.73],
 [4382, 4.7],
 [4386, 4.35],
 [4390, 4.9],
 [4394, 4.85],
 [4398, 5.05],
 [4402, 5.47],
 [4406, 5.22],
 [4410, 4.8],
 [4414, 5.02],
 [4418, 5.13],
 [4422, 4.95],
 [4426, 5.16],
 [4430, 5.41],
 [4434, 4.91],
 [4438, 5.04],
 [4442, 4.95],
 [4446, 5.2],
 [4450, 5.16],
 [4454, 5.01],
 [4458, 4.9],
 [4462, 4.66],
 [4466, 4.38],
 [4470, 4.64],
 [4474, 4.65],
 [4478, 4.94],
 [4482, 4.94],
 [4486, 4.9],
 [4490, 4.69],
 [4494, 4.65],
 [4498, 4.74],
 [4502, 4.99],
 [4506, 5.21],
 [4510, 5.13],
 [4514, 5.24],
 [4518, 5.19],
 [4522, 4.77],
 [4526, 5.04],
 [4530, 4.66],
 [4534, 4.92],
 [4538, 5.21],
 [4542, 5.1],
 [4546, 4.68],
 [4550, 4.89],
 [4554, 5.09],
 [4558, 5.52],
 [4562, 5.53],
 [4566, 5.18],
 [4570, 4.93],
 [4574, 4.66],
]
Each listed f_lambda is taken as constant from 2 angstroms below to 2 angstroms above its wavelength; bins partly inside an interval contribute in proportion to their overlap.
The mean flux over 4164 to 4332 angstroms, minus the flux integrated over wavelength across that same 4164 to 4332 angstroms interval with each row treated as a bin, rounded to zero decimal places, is -798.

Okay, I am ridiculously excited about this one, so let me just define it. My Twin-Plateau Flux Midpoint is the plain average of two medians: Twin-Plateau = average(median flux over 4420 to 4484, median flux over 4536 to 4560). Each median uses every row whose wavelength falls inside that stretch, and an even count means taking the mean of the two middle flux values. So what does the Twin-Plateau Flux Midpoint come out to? 5.02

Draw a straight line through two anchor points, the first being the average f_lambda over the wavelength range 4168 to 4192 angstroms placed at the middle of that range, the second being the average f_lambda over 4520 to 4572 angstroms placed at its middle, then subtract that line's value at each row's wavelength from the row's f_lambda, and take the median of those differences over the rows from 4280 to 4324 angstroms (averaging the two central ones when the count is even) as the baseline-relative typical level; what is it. -0.16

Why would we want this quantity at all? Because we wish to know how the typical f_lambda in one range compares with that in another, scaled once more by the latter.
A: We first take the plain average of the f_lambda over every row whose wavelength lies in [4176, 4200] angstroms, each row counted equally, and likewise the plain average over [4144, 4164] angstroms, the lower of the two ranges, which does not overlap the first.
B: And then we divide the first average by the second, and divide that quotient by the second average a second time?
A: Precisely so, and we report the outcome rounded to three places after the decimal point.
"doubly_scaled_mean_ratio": 0.218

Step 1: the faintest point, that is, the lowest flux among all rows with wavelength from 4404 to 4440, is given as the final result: 4.8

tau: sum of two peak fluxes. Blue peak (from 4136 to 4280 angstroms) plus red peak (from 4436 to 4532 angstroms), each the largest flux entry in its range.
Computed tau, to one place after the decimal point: 10.7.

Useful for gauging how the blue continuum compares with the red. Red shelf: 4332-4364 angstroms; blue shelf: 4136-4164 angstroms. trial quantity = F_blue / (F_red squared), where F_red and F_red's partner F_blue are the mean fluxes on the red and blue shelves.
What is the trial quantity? 0.223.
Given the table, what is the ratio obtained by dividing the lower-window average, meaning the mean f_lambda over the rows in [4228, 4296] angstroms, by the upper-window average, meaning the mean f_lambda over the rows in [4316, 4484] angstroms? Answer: 0.990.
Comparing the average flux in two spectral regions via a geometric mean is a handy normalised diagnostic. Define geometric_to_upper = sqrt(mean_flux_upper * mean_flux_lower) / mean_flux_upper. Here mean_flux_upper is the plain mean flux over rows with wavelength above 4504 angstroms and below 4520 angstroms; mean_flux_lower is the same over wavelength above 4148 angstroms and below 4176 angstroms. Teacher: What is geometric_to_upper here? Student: 0.95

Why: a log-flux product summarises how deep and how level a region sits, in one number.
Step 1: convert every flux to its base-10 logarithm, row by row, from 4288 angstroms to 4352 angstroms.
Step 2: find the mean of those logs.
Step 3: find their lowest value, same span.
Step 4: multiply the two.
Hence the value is 0.40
